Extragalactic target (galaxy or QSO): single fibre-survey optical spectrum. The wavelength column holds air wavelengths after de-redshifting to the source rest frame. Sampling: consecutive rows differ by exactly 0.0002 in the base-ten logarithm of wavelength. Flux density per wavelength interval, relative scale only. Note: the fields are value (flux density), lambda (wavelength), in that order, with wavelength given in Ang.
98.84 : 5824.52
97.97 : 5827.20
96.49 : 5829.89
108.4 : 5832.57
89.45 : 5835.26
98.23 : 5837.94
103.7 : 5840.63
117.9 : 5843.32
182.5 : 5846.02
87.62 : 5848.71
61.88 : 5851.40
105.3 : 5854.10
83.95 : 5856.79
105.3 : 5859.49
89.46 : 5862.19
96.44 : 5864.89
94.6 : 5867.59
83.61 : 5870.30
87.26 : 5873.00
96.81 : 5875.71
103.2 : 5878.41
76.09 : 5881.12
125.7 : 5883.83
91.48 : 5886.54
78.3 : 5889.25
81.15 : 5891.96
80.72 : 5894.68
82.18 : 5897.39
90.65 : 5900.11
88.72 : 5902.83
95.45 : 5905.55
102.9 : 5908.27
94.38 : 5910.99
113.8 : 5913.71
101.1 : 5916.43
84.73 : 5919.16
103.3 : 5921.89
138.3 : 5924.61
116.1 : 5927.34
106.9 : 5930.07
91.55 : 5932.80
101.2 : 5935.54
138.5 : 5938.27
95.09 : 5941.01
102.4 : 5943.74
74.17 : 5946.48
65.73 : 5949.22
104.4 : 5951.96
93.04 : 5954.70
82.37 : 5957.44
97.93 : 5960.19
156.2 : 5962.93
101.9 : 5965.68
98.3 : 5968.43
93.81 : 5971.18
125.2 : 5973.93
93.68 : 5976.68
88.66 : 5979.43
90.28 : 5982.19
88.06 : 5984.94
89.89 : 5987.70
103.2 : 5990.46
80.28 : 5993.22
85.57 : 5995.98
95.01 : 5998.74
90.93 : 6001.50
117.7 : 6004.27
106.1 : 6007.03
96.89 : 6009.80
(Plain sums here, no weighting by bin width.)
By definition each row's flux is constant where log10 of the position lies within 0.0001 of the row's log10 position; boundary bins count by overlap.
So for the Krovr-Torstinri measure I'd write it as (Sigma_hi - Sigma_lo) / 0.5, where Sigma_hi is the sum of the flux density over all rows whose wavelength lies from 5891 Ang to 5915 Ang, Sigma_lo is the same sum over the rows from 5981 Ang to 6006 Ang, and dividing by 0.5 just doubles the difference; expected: -22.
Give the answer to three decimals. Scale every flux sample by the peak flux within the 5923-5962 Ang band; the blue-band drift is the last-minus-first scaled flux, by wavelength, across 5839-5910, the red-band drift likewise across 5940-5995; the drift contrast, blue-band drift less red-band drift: 0.101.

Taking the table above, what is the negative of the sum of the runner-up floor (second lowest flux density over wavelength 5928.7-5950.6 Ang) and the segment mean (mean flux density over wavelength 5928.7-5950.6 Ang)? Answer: -171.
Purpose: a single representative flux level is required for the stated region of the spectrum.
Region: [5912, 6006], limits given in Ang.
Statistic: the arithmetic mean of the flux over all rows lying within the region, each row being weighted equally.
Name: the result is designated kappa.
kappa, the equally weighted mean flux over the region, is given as 100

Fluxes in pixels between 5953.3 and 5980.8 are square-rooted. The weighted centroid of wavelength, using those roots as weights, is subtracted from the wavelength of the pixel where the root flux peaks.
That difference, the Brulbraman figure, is -4.1 Ang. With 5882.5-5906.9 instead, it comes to -10.7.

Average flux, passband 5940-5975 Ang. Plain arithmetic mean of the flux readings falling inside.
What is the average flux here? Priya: 99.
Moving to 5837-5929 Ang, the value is 98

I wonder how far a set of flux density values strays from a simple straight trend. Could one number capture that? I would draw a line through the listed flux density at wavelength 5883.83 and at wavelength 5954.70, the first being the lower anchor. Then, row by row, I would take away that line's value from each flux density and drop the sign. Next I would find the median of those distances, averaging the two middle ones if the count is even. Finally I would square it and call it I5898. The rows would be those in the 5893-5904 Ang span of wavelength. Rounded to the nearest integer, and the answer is 1072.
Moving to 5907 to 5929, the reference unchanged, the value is 121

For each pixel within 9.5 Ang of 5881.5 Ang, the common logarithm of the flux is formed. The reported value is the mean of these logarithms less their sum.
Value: -11.81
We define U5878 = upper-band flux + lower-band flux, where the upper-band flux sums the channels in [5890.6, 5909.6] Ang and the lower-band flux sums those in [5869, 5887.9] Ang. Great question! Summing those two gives 1286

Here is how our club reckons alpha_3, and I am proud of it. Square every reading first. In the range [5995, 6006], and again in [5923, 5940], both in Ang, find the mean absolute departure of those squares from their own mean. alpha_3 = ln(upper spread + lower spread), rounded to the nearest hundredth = 8.66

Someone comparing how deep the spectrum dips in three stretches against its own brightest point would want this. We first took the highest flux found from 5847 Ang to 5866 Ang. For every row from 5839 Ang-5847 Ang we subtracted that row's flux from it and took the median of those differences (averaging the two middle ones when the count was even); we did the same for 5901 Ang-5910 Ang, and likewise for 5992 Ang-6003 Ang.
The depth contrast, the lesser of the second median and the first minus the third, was -30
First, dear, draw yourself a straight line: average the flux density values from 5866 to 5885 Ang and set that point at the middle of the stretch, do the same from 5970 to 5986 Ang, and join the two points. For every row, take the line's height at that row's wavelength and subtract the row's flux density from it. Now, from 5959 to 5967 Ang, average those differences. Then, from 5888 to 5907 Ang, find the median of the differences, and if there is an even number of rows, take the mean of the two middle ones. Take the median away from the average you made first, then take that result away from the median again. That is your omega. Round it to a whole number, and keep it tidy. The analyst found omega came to 49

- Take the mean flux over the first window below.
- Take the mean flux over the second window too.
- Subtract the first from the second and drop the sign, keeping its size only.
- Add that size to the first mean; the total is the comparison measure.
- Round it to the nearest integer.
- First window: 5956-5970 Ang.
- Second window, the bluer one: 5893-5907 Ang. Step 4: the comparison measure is 127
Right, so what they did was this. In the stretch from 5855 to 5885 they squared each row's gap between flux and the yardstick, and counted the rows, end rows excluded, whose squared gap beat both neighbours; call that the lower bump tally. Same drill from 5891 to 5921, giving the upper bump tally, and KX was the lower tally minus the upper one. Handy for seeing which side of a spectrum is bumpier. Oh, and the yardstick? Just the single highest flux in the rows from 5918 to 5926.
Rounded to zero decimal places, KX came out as 0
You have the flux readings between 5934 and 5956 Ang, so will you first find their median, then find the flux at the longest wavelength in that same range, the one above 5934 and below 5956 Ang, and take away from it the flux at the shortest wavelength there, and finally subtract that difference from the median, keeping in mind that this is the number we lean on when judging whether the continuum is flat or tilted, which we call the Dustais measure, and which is 106.3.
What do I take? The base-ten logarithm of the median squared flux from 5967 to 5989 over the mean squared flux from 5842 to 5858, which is -0.18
